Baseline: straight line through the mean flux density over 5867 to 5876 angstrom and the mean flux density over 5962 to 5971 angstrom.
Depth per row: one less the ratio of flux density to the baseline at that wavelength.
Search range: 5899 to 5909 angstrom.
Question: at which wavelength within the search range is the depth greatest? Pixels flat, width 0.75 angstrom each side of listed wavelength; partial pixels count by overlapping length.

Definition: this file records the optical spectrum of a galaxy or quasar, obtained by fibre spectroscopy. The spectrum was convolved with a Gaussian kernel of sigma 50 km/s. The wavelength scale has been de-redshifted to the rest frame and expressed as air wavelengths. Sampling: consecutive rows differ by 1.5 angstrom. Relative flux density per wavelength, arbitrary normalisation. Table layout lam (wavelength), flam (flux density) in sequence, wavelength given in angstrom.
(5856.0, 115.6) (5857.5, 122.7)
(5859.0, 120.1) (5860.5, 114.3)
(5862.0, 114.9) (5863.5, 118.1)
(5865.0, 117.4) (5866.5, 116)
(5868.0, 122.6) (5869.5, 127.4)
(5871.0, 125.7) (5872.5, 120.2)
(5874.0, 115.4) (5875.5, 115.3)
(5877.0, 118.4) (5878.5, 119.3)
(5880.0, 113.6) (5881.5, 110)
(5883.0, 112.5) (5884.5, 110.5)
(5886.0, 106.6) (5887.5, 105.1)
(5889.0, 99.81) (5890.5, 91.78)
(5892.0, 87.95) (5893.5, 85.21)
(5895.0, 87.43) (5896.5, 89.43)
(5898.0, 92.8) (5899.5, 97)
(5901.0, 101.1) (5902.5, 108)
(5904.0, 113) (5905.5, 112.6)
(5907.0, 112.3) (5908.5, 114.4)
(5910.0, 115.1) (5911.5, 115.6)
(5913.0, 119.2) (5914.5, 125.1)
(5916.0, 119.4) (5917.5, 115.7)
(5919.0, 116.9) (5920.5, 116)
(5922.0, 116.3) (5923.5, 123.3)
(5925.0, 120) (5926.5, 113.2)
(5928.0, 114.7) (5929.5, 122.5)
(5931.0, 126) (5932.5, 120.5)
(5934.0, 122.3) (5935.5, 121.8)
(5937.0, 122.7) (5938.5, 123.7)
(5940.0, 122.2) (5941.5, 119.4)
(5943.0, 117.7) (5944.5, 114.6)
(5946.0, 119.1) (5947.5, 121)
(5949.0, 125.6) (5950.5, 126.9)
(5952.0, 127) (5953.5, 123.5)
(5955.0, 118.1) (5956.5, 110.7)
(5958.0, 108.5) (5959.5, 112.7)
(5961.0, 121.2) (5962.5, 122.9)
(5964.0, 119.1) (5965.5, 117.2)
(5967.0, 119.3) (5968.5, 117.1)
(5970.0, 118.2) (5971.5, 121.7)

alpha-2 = 5899.5 angstrom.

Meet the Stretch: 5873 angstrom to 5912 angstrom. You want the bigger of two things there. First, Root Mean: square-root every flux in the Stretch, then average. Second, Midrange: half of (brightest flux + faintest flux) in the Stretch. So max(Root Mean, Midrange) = 102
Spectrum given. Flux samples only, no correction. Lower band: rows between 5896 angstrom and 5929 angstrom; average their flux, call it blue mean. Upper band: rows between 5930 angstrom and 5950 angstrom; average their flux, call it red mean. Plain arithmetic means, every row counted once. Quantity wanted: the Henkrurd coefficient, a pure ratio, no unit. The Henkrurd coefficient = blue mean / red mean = 0.93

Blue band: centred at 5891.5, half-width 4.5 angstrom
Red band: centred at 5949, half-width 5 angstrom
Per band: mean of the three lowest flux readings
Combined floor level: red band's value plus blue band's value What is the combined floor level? 205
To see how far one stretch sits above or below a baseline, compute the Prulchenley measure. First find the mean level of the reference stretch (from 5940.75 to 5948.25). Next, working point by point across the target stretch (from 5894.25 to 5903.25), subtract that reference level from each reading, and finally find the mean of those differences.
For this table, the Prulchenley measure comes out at -22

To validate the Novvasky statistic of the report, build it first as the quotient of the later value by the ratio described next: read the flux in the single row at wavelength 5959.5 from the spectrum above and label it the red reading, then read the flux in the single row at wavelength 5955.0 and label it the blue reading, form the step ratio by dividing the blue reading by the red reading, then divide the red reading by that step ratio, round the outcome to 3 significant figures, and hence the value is 108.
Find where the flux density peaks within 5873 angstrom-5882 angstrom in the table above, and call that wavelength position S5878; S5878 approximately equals 5878.5 angstrom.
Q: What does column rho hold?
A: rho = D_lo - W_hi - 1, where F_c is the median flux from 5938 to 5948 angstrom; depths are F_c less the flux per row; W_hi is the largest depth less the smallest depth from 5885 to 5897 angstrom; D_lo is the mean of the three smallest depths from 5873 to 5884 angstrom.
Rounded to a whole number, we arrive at -21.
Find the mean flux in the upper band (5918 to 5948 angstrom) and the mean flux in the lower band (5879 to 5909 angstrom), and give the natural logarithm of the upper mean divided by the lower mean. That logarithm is 0.15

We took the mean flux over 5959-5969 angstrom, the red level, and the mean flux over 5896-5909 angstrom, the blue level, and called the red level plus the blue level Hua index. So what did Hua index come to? 223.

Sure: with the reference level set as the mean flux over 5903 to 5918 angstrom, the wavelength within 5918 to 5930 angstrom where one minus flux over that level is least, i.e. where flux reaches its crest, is 5923.5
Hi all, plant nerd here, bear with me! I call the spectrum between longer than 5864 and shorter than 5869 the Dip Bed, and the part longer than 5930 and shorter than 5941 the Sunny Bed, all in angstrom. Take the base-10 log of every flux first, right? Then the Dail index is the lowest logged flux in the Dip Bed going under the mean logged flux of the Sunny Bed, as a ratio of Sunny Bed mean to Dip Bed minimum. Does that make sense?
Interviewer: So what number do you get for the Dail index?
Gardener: 1.01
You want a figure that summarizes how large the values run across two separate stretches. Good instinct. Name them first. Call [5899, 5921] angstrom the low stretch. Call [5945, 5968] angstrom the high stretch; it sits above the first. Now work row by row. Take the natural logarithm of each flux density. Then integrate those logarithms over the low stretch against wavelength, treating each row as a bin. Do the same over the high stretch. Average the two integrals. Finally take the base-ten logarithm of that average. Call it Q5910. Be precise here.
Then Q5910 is 2.03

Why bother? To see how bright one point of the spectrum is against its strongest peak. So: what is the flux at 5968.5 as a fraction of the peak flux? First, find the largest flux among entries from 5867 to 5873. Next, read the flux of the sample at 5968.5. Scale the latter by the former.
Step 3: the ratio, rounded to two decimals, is 0.92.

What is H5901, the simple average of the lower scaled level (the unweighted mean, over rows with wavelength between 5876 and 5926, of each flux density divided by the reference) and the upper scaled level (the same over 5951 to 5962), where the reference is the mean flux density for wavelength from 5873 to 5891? 1.03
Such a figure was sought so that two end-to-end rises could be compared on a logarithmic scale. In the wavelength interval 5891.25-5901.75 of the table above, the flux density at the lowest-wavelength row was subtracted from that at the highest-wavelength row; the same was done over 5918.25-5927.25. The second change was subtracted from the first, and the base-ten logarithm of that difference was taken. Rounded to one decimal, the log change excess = 1.2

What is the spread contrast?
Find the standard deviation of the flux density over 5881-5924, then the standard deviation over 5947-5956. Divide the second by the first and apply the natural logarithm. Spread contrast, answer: -1.2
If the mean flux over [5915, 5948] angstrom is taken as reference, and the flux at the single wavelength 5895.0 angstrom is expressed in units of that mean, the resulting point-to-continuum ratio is 0.73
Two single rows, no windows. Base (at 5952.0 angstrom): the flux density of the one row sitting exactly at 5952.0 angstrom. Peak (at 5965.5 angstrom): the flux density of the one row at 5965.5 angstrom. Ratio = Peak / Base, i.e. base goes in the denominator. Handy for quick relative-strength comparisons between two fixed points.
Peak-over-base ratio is 0.92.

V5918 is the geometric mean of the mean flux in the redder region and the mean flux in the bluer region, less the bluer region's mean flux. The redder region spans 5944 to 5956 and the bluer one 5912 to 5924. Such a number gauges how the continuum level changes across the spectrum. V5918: 1.5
